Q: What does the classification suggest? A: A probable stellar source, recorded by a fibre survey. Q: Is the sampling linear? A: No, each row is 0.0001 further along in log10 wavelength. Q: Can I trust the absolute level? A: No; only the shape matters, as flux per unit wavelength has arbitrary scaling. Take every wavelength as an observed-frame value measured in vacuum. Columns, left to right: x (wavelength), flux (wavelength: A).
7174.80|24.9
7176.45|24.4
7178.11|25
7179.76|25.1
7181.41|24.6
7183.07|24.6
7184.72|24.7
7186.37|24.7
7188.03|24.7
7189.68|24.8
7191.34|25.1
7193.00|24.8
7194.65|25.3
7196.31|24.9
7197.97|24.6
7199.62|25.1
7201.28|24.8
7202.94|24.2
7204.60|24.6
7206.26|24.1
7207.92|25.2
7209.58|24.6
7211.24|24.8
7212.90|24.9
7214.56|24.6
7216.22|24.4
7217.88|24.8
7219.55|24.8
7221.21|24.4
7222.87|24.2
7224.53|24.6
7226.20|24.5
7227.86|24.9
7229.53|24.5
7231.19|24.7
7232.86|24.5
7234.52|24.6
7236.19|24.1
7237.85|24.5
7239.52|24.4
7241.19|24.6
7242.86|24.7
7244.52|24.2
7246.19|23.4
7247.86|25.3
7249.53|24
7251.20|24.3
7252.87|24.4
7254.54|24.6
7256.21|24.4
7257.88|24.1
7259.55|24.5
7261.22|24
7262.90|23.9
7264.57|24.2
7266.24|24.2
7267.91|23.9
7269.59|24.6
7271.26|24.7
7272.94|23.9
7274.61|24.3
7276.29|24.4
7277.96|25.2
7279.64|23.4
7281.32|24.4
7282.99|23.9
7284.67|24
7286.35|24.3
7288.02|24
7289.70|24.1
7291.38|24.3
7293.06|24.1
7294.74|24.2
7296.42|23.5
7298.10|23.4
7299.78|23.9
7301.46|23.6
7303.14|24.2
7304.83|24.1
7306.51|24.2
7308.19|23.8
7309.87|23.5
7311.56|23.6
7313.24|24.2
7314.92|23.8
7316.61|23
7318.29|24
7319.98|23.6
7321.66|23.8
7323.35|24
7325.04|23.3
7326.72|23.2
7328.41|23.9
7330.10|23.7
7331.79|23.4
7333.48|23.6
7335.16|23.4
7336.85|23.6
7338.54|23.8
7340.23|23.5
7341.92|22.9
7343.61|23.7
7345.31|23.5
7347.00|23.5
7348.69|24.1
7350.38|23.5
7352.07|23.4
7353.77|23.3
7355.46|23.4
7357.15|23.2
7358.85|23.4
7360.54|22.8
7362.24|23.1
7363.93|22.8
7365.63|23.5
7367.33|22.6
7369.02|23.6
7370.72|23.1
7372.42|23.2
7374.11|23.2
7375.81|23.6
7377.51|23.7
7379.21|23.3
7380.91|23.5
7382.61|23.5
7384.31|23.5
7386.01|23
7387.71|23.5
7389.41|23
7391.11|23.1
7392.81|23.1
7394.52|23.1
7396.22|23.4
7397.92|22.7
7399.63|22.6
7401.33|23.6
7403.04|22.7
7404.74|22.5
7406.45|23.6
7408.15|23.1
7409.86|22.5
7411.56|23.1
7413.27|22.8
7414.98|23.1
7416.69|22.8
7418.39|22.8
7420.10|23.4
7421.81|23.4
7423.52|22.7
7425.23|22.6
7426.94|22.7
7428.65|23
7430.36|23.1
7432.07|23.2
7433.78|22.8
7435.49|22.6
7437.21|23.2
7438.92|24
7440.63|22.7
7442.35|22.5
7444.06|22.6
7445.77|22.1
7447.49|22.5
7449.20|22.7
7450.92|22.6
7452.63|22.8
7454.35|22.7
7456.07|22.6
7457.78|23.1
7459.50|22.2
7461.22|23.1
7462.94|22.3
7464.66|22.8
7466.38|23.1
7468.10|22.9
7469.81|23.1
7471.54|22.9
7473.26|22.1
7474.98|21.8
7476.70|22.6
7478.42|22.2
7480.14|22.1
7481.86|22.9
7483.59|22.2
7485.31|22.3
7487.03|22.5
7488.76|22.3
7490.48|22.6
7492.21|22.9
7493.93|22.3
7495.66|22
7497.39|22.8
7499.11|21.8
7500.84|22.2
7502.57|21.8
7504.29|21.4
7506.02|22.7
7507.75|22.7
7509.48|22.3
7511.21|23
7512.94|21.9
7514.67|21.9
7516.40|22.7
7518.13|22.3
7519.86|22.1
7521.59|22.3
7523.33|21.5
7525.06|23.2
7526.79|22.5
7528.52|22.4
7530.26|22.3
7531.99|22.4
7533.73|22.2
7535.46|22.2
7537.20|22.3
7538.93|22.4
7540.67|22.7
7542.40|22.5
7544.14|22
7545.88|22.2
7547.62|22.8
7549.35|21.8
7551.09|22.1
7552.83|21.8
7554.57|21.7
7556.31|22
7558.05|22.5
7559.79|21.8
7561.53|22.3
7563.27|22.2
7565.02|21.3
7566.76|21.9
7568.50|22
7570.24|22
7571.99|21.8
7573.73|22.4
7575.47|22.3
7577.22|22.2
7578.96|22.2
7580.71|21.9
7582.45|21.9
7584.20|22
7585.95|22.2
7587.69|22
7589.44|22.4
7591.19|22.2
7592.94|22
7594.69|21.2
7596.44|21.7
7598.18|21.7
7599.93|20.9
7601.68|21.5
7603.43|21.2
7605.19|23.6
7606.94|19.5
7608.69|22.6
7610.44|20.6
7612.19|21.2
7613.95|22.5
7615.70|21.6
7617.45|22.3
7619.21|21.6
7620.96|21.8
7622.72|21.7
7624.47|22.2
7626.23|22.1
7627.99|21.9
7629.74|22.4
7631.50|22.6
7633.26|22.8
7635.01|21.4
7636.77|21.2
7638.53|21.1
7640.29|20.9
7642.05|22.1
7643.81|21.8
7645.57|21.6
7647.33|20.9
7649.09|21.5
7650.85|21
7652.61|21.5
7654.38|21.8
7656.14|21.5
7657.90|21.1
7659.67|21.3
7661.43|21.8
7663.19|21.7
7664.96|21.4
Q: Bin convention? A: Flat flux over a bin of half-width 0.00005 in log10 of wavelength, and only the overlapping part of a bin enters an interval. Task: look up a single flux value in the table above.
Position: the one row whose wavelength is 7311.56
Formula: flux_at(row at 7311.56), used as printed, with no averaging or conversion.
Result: 23.6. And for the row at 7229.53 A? 24.5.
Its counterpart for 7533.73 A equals 22.2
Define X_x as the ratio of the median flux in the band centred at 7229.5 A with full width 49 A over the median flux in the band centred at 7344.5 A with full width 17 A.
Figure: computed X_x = 1.04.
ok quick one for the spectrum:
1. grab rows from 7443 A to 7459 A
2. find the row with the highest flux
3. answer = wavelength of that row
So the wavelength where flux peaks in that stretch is 7457.78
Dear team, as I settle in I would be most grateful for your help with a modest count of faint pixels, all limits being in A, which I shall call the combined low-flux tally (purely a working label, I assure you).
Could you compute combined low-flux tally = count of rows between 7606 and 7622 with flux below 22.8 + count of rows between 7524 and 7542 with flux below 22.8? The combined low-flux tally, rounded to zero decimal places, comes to 18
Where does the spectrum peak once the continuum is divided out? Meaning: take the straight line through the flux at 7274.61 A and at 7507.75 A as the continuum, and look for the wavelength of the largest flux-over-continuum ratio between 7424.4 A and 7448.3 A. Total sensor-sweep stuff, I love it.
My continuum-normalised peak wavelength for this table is 7438.92 A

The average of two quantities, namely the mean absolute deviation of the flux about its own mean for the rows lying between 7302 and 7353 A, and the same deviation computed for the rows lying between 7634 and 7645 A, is 0.313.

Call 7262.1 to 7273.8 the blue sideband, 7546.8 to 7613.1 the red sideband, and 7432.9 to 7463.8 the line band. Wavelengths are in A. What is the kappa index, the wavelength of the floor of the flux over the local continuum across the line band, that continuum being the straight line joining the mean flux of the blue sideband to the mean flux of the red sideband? 7445.77 A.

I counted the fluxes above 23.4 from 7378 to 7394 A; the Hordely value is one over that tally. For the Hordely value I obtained 0.25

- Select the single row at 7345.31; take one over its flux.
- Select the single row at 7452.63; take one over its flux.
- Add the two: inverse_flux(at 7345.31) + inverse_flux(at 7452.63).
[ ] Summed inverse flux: 0.0864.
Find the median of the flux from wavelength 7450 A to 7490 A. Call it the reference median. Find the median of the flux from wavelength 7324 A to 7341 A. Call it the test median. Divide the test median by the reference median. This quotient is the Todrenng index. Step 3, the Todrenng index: 1.04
